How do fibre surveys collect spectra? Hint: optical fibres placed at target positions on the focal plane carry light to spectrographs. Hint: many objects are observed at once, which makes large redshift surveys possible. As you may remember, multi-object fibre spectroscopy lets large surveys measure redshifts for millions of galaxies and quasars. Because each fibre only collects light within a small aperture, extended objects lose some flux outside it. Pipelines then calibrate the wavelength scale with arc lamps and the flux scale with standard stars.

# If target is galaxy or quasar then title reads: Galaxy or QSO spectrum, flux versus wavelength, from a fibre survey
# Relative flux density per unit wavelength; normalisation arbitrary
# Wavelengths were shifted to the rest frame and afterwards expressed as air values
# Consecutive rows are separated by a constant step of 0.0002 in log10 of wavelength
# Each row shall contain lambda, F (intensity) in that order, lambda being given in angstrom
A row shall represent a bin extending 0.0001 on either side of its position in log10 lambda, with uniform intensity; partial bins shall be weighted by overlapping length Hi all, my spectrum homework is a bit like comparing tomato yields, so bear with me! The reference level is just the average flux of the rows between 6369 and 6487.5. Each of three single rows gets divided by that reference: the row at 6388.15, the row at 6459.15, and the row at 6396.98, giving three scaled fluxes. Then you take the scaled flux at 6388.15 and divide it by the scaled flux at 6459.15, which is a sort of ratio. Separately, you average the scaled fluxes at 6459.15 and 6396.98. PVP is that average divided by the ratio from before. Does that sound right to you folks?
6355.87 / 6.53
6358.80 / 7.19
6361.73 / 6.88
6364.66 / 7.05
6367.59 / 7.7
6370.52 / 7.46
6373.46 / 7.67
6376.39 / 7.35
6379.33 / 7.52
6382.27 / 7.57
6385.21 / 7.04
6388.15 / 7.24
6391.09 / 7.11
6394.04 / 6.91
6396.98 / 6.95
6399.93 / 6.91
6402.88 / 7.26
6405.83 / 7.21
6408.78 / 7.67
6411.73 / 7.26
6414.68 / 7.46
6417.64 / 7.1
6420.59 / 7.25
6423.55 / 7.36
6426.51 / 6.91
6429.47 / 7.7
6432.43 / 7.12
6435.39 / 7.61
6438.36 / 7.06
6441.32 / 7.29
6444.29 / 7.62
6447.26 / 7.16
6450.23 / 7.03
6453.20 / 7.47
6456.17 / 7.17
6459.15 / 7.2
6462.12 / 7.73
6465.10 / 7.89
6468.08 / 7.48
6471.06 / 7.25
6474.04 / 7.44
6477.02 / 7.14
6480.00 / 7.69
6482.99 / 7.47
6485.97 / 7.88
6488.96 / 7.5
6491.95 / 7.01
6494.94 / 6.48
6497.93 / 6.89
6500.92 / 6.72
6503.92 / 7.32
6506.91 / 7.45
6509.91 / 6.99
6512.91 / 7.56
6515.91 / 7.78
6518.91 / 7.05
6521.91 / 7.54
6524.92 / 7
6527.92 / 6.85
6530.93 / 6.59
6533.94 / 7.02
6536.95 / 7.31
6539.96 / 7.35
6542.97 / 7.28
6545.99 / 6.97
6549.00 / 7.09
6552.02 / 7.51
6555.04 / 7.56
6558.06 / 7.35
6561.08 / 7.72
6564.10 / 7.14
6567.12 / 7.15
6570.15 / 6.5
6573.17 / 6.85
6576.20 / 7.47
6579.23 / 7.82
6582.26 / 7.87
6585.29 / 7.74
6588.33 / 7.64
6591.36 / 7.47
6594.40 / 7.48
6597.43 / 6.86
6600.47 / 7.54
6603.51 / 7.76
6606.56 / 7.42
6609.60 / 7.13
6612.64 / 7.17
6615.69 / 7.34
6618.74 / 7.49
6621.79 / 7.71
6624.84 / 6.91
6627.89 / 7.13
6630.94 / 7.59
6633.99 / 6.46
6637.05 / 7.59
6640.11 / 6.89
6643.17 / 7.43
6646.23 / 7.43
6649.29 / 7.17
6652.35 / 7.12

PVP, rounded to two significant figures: 0.96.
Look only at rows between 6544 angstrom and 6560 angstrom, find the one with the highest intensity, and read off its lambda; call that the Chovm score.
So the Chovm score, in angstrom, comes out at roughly 6555.04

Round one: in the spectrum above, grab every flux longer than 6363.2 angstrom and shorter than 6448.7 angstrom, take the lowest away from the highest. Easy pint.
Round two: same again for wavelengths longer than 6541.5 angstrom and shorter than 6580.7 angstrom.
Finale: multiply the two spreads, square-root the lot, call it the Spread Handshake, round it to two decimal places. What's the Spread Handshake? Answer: 1.02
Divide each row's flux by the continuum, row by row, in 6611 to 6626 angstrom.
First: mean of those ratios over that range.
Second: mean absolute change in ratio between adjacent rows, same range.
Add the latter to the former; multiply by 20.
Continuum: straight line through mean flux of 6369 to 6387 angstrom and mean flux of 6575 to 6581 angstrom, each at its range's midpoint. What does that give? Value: 19.9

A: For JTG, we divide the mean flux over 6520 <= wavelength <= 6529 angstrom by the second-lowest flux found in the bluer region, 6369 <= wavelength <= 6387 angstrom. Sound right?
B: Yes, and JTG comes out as 0.97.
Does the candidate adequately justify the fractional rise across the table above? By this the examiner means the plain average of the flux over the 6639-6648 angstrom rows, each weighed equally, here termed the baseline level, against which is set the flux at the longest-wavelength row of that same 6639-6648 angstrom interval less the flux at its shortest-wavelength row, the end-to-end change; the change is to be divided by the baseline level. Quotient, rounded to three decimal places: 0.074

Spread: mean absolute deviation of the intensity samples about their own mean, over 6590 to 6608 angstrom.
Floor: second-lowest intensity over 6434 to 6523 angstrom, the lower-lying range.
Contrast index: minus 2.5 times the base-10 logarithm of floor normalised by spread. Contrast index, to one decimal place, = -3.9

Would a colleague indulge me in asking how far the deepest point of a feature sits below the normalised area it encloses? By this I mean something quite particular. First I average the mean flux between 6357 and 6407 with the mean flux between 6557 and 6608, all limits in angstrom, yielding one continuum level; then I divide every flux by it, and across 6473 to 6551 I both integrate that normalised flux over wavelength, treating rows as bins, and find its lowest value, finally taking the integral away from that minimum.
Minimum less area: -76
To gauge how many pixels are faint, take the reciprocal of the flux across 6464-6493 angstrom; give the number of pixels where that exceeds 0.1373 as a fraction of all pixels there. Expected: 0.30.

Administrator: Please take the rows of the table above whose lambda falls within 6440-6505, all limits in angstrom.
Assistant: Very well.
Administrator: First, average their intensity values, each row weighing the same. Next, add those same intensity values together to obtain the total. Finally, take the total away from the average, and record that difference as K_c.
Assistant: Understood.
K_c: -154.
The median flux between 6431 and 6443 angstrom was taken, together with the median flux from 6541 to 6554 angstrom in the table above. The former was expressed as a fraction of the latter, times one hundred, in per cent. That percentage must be 100.3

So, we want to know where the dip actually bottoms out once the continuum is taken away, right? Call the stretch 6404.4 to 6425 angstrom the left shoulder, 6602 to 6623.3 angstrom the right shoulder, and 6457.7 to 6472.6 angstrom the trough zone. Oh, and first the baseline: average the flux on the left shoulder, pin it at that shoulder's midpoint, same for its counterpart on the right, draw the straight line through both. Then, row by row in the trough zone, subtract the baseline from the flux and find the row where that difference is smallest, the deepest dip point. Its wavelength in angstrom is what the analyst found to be 6459.15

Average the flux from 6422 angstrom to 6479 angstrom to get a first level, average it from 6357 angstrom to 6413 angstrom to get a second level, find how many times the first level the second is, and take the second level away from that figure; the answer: -6.27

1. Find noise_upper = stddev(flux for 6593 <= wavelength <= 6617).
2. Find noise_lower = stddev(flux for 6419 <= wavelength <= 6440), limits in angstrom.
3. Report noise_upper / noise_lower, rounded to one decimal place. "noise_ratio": 1.0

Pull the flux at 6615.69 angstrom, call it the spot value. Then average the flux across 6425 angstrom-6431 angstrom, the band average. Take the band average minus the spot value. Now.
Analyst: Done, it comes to 0.0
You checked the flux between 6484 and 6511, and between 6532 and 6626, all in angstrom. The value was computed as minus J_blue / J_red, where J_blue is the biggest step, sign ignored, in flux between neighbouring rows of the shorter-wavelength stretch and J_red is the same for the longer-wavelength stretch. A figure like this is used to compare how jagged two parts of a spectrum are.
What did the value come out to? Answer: -0.75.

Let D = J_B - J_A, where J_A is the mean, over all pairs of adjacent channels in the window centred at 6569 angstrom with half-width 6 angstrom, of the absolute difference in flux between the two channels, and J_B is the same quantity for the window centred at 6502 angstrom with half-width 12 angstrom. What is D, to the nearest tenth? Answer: 0.1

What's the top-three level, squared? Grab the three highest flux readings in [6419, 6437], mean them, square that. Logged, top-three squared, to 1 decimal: 57.1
